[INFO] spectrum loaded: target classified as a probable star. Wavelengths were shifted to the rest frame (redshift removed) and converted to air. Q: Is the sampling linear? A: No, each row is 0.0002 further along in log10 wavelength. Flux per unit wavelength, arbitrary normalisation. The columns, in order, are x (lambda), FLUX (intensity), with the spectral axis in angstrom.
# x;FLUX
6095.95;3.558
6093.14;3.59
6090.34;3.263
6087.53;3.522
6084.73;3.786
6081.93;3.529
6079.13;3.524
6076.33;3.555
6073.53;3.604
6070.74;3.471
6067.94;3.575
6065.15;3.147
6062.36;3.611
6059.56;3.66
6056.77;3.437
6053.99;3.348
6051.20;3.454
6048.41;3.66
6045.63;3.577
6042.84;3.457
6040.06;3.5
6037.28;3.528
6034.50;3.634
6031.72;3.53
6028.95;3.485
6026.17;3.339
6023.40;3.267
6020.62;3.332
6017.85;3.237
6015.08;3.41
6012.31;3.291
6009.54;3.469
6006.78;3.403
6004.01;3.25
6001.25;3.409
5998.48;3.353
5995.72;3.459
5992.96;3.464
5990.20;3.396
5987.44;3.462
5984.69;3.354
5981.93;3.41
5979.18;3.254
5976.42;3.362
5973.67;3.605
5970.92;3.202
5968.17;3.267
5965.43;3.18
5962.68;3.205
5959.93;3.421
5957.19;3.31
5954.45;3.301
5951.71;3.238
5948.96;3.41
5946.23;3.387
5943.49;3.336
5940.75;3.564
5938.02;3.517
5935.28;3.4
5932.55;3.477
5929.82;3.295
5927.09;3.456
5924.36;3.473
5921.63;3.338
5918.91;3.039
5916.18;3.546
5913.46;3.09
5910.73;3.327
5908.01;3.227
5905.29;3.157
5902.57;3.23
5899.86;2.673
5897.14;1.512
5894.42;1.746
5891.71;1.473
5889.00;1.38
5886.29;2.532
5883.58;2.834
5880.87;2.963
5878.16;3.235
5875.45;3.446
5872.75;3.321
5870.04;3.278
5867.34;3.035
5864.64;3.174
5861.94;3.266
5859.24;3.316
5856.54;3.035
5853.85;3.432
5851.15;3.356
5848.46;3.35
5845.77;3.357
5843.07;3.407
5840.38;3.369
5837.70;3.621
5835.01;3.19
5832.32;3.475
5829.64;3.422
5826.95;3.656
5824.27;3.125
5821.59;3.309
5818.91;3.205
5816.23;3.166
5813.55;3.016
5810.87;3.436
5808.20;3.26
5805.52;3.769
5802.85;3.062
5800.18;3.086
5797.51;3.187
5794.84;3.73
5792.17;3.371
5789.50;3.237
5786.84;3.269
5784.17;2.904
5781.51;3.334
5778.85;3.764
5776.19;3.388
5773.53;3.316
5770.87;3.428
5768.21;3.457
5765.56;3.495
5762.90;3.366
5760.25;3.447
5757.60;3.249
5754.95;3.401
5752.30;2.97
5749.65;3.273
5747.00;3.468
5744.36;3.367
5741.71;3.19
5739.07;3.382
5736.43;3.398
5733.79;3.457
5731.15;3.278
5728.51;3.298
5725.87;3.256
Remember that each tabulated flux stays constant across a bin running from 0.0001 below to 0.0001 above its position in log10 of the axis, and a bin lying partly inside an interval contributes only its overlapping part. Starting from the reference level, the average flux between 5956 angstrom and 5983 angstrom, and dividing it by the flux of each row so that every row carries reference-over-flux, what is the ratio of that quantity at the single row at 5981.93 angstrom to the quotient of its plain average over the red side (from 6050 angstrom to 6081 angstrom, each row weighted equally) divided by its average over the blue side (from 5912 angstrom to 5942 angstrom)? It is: 1.01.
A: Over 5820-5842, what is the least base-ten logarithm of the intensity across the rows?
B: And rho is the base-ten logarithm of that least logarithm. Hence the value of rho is -0.306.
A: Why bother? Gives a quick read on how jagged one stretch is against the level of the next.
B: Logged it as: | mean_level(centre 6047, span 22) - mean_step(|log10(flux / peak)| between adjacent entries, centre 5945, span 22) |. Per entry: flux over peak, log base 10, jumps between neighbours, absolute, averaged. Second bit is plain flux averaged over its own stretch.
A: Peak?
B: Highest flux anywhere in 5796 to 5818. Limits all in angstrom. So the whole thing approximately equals 3.48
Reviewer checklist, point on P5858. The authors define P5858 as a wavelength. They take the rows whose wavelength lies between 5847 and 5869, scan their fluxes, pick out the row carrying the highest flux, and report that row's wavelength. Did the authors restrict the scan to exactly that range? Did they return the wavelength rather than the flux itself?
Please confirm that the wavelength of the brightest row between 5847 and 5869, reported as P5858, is 5853.85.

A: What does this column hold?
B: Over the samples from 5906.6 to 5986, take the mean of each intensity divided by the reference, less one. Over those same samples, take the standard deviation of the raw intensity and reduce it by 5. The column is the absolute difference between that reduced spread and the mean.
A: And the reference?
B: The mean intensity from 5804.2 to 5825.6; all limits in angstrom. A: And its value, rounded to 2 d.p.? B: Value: 4.88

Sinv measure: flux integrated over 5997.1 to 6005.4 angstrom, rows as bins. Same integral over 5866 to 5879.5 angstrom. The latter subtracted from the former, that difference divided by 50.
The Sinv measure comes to -0.33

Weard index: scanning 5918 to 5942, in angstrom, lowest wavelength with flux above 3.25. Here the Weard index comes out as 5921.63 angstrom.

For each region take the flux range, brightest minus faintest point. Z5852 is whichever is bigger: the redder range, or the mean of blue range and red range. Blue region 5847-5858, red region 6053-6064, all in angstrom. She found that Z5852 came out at 0.35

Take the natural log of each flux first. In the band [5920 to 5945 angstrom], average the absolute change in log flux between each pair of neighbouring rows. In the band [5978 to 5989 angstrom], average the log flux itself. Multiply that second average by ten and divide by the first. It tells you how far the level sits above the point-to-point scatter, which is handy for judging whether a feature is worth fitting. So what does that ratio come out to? 345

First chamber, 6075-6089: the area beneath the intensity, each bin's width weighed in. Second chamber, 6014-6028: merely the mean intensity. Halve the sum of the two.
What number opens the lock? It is 26.7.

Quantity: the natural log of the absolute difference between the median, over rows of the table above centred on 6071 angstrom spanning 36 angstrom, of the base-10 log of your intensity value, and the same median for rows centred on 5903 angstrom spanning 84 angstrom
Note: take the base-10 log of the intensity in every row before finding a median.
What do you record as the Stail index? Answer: -3.3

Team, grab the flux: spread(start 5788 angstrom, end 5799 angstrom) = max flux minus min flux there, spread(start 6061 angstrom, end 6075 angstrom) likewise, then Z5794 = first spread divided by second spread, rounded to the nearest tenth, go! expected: 1.2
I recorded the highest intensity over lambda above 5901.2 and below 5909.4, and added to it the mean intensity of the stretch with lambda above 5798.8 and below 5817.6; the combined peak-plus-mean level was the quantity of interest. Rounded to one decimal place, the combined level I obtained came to 6.5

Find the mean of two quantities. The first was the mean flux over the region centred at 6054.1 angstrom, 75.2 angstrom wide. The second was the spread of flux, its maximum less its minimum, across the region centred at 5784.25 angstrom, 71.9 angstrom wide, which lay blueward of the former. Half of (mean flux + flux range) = 2.17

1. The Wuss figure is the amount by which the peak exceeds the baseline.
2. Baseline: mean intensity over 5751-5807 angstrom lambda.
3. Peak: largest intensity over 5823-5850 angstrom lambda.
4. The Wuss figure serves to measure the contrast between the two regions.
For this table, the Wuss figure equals 0.3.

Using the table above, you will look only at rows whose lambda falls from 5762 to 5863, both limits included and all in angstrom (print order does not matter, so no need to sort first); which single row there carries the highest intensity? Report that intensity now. 3.769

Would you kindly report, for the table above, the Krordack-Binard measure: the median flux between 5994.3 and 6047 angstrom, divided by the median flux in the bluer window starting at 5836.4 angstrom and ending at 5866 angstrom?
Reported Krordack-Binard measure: 1.02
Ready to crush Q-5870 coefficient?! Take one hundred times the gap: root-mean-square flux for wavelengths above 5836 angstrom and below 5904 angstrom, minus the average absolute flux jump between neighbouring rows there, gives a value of 275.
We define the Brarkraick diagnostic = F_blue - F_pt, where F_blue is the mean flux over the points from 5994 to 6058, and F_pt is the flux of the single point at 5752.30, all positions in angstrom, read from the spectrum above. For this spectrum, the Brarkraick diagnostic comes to 0.46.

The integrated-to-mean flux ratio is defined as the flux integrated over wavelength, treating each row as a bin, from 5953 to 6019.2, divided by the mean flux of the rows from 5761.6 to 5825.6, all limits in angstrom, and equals 67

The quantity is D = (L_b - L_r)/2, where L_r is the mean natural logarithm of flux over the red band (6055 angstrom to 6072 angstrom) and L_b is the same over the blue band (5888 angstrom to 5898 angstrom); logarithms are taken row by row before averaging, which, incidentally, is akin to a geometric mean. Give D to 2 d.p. -0.41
